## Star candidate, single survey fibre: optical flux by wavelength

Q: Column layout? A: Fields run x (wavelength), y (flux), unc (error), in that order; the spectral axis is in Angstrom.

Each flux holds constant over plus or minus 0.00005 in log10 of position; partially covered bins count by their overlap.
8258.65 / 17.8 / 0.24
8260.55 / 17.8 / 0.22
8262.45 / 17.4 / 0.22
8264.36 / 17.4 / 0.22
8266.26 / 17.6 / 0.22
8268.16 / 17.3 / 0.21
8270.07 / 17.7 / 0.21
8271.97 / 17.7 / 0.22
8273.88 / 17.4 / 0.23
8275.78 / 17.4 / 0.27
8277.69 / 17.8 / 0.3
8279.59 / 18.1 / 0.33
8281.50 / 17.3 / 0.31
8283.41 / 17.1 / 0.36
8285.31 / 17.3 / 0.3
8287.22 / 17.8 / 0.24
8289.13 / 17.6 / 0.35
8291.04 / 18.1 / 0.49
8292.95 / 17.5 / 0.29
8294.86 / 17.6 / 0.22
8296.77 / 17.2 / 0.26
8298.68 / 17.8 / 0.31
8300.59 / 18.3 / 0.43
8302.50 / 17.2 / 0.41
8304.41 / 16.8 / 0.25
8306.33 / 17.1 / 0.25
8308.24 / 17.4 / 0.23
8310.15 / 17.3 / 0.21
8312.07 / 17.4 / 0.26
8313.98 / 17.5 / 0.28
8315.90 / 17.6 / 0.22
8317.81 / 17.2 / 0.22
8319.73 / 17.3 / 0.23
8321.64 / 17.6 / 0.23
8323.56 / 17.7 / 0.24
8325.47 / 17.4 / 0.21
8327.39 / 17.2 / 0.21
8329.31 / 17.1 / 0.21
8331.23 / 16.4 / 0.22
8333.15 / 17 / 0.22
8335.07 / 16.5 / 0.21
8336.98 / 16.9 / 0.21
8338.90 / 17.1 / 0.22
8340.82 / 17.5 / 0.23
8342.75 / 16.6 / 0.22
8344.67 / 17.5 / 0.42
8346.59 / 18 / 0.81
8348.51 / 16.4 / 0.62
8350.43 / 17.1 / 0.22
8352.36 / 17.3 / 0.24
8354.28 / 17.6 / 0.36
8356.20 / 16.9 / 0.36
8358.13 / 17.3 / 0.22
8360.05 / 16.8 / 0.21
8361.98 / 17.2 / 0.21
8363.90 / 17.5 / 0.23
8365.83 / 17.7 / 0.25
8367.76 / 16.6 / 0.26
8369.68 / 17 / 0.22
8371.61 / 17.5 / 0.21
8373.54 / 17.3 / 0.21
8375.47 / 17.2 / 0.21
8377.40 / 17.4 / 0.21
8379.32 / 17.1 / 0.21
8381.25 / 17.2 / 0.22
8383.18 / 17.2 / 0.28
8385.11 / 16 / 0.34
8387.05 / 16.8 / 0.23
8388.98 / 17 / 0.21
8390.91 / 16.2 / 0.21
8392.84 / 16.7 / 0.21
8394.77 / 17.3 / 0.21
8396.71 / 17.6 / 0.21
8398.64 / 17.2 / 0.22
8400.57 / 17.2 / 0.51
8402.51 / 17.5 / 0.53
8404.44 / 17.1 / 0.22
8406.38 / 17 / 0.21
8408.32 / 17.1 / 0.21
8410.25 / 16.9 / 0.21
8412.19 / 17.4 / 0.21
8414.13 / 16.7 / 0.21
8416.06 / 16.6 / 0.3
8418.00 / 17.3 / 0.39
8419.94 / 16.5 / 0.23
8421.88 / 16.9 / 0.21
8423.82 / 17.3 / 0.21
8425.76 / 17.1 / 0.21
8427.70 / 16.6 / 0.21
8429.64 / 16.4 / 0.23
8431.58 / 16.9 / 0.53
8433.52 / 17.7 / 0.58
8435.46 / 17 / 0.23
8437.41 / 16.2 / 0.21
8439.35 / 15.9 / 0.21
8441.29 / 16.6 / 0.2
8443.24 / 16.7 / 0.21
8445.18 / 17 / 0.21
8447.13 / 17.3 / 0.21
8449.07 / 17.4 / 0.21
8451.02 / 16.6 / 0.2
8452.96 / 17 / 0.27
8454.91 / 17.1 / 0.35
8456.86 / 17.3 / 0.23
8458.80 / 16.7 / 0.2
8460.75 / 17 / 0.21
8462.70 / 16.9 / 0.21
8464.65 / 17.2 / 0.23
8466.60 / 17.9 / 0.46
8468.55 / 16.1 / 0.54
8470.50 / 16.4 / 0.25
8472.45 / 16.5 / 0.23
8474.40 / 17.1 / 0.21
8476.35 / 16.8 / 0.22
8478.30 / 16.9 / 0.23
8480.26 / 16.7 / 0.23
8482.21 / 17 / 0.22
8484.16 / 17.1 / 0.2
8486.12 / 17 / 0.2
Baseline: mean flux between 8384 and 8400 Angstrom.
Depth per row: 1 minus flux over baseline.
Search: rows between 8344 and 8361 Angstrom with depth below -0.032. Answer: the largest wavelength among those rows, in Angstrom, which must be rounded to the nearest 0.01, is 8354.28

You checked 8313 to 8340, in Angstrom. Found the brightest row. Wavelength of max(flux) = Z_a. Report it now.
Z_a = 8323.56 Angstrom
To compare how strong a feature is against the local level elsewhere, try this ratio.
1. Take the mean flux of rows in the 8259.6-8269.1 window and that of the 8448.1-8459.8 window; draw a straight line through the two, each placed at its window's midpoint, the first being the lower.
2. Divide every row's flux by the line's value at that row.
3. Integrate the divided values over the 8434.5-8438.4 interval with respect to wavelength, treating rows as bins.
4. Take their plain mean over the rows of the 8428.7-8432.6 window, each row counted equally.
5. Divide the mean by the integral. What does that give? 0.26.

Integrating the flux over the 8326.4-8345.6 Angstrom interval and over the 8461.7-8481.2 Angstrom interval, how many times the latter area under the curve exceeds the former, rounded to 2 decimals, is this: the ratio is 1.01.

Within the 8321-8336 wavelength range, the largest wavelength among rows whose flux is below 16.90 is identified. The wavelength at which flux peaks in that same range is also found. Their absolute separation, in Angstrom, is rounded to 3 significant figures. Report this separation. 11.5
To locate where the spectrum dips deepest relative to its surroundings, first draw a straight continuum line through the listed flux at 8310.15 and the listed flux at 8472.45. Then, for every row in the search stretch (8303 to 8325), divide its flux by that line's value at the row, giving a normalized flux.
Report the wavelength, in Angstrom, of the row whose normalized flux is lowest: 8304.41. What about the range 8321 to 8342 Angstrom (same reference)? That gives 8331.23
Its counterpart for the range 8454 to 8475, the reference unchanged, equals 8468.55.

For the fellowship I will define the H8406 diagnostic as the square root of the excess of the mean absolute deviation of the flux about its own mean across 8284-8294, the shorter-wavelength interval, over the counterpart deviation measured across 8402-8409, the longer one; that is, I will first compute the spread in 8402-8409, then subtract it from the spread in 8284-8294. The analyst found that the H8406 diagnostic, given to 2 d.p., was 0.26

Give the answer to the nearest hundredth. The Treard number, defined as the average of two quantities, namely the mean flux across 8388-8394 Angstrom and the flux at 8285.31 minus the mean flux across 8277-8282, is 8.10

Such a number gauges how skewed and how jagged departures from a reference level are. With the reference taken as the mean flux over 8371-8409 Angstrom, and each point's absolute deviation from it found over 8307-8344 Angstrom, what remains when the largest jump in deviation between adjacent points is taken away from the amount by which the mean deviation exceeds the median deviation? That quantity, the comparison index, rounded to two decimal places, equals -0.65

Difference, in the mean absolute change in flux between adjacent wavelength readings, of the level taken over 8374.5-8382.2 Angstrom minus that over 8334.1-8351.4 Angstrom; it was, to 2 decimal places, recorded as -0.50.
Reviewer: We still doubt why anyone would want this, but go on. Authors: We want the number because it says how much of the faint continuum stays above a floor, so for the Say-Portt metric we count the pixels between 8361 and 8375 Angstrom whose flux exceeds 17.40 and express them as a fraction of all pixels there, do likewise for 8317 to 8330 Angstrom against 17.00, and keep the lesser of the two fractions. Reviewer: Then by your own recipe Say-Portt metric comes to 0.43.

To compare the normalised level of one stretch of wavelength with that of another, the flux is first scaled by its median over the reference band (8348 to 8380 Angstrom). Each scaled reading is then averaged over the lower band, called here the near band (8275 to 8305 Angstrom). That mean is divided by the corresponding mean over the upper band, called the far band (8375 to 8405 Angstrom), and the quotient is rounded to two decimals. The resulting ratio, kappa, 1.03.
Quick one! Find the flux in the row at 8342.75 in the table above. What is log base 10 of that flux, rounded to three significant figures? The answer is 1.22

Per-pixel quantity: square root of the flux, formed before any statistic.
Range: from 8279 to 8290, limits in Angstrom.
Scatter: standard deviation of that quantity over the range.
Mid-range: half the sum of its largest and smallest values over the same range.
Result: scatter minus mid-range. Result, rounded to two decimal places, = -4.15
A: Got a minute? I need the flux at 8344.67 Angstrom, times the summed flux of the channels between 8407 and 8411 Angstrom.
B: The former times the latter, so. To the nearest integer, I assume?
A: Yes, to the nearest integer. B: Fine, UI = 595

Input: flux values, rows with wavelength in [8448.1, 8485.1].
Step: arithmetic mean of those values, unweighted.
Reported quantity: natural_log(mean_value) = 2.83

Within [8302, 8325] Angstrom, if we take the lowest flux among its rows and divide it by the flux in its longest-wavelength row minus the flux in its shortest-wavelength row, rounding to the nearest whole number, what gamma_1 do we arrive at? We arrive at 34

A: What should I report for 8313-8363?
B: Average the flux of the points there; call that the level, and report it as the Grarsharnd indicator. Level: 17.2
